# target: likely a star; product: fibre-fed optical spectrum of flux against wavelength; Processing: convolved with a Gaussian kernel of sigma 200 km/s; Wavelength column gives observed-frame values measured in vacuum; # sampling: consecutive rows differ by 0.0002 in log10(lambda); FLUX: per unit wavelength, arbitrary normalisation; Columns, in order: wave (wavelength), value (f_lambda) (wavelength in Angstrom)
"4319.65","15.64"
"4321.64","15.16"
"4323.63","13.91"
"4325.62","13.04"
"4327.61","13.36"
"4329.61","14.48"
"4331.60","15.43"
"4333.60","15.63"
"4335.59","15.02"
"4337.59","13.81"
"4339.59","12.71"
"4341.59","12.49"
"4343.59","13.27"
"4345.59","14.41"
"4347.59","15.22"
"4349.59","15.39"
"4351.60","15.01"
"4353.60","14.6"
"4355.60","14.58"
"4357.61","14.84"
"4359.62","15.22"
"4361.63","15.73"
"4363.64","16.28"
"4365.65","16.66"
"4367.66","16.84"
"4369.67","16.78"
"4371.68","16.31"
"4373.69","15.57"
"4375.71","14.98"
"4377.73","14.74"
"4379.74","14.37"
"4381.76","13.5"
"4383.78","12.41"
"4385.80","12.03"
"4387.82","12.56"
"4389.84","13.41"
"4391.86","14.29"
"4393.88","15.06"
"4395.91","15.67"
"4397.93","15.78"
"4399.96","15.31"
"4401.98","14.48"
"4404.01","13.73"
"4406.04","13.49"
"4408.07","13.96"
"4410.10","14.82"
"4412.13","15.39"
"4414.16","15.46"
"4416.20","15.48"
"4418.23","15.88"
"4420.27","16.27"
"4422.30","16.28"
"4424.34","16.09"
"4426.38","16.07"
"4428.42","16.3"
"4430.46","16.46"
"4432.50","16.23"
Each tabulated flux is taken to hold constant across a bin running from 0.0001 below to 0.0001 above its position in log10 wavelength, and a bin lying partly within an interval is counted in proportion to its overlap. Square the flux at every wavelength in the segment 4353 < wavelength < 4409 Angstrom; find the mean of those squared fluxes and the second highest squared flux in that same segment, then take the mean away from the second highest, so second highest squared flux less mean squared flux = 62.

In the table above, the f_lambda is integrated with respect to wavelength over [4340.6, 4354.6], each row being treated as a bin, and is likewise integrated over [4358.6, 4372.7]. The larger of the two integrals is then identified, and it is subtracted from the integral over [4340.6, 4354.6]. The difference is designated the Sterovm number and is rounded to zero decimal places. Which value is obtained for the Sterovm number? -28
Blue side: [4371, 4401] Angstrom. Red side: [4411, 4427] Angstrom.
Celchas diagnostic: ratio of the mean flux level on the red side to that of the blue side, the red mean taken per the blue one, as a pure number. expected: 1.10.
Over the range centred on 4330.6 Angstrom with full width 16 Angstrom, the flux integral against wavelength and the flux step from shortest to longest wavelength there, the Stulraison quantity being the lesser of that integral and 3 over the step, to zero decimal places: -30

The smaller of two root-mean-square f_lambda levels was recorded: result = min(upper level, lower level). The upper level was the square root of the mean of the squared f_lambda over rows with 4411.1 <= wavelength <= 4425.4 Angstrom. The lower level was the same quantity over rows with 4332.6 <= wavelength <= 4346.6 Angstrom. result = 13.9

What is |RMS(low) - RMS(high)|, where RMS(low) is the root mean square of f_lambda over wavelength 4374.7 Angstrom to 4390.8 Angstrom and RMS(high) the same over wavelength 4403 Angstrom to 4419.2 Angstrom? 1.3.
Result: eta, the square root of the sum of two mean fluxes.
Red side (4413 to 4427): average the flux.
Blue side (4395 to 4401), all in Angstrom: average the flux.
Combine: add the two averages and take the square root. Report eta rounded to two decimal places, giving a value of 5.61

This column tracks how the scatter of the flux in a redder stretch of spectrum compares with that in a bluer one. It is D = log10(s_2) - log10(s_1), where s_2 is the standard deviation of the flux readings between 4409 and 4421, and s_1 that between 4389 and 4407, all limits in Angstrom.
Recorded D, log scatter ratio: -0.3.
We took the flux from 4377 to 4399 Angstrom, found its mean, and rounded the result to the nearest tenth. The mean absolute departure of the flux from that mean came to 1.1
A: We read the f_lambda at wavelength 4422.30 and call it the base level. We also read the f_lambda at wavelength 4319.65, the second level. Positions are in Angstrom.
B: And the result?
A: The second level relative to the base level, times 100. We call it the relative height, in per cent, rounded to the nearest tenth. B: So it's 96.1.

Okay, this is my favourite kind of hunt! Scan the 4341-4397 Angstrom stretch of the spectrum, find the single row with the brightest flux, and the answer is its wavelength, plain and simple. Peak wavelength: 4367.66 Angstrom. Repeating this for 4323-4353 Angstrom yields 4333.60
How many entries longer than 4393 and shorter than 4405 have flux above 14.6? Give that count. 4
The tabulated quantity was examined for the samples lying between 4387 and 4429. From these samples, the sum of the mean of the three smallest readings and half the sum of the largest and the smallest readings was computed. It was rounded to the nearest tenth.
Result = 27.6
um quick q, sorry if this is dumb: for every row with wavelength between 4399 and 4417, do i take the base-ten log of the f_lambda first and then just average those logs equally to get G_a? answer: 1.17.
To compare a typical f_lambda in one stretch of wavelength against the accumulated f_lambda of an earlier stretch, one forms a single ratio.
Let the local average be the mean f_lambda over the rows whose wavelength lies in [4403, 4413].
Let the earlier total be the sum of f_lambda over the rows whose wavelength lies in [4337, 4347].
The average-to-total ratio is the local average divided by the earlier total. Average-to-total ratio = 0.214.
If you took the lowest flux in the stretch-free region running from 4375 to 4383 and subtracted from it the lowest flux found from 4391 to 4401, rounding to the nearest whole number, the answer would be -1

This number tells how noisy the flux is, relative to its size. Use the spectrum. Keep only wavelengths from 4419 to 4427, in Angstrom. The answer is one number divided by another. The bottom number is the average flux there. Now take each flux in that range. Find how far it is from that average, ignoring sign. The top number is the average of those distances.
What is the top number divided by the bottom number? 0.006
